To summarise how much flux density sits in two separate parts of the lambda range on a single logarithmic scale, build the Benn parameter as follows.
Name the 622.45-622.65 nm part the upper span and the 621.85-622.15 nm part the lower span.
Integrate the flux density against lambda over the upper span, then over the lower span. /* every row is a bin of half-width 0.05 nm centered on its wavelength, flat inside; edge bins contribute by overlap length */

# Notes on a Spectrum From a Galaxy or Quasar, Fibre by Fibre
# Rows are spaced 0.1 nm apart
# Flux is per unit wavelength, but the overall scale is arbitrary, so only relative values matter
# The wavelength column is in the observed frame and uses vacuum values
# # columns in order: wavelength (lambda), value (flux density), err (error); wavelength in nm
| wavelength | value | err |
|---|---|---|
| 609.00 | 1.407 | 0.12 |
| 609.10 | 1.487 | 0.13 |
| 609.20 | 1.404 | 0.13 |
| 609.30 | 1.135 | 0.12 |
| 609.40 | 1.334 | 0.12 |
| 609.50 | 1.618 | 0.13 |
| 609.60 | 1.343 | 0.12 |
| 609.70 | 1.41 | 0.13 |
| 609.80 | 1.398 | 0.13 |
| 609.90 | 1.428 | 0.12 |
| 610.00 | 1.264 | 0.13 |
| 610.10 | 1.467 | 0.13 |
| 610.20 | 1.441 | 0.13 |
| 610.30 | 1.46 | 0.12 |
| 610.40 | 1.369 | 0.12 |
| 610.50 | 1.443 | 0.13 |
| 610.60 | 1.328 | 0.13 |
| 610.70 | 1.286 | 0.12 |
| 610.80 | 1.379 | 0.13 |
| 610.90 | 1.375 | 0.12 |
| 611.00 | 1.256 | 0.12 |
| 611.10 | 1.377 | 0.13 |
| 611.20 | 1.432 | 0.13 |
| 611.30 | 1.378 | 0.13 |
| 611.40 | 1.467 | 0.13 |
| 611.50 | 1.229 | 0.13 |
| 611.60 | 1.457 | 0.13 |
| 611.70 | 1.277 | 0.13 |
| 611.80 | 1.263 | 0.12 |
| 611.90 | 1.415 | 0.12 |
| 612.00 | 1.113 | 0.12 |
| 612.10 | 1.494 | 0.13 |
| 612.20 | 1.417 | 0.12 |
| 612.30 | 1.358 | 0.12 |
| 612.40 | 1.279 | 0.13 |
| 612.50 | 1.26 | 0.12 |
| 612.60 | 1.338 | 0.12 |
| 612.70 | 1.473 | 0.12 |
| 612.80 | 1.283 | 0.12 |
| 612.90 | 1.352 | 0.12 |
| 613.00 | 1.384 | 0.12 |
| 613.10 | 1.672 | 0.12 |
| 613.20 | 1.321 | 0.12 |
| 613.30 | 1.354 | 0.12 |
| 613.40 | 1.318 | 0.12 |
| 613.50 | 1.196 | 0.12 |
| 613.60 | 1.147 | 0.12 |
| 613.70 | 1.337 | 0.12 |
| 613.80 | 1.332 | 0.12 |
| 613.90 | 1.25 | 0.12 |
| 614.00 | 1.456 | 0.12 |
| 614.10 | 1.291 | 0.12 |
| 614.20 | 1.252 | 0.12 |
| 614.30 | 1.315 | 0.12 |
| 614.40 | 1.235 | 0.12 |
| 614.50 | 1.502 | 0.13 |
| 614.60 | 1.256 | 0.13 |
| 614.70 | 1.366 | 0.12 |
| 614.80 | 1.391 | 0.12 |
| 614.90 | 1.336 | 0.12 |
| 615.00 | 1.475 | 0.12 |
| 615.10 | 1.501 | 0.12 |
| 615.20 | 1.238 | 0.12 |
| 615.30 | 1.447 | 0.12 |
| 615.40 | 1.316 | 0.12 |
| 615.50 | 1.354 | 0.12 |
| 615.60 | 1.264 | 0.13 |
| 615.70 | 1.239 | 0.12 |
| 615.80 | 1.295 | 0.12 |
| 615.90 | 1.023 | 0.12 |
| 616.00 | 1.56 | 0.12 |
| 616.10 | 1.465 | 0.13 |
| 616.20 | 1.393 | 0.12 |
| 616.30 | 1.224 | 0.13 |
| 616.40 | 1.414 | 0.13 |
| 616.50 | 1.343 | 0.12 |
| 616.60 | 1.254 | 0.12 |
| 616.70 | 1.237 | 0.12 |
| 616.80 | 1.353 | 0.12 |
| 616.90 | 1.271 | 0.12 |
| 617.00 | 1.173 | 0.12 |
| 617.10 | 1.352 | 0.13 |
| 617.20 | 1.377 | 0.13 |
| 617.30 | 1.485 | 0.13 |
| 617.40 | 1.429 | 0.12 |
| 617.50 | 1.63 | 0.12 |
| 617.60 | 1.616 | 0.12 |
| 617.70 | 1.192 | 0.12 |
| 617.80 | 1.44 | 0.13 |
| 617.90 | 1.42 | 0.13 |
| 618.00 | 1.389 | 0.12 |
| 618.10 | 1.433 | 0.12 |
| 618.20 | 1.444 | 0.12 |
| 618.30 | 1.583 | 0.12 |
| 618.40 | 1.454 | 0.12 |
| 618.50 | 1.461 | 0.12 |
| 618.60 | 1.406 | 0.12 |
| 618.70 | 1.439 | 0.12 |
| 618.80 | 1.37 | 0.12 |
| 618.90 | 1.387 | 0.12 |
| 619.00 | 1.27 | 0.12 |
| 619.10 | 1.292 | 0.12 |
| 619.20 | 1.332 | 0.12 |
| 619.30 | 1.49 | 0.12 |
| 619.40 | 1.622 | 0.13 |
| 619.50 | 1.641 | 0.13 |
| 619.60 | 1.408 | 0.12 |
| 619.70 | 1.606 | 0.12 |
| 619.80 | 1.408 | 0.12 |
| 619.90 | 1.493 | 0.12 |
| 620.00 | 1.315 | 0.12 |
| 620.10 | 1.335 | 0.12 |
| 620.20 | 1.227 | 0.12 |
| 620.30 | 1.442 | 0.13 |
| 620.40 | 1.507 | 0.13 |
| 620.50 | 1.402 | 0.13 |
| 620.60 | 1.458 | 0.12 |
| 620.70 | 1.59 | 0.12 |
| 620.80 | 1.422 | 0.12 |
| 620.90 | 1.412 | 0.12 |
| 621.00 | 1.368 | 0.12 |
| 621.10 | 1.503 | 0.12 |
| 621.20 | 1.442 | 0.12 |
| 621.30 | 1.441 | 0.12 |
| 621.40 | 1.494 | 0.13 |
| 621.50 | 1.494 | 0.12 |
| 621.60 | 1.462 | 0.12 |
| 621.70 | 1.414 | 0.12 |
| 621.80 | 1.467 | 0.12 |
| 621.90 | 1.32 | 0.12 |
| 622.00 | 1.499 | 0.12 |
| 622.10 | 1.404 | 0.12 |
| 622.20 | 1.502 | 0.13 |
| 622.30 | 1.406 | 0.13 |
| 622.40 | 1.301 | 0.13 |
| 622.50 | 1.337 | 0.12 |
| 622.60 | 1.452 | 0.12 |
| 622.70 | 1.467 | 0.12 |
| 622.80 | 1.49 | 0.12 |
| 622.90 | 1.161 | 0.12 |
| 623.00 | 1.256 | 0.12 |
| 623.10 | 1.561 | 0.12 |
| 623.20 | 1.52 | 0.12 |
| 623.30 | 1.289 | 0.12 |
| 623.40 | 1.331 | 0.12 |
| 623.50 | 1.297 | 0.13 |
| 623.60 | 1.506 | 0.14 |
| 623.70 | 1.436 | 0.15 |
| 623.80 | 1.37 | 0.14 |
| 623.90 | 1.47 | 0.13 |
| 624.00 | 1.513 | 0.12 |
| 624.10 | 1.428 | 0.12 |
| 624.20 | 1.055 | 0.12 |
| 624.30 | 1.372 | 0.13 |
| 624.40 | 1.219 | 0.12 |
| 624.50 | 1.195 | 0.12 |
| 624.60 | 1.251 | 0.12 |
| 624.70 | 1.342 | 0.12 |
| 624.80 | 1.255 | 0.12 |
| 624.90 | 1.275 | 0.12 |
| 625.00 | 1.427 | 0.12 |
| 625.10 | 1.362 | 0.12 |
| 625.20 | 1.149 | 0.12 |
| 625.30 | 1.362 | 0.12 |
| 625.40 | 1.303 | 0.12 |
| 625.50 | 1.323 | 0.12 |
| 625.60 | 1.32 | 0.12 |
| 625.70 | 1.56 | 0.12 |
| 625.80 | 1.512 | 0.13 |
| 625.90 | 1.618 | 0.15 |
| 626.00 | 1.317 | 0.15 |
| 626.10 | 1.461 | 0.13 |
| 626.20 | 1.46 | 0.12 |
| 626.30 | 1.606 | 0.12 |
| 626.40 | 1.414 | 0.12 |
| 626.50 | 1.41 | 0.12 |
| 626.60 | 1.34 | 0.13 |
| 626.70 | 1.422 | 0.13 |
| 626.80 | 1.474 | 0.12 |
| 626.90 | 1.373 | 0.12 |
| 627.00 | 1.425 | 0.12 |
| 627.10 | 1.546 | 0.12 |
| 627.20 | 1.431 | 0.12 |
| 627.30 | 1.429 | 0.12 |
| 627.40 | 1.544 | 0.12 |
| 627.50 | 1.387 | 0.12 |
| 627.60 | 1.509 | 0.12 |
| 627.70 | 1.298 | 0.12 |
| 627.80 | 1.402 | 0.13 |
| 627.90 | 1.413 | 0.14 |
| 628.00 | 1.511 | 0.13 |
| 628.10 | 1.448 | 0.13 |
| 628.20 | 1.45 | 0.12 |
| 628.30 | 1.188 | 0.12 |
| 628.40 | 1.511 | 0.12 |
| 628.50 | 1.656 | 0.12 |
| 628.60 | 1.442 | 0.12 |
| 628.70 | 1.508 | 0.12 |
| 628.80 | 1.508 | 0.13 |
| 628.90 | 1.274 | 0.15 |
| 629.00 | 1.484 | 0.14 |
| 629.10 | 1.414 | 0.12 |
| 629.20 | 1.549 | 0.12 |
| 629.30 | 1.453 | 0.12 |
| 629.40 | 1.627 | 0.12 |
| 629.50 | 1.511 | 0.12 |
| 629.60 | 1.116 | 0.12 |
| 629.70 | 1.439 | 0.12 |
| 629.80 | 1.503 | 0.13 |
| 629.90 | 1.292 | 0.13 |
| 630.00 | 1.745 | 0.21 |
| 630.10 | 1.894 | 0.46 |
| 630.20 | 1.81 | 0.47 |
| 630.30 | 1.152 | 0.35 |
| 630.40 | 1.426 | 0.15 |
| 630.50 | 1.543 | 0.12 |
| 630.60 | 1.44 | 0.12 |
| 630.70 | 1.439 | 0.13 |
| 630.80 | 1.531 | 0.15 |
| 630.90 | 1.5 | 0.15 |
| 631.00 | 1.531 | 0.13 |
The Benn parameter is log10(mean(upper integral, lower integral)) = -0.46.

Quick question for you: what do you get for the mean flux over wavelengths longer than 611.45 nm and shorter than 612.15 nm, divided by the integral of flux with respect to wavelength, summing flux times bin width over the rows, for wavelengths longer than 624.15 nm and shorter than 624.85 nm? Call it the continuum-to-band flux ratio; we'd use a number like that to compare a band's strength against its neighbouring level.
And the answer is 1.52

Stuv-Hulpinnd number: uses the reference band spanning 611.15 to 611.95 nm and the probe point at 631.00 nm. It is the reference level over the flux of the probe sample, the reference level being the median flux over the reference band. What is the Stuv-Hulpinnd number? 0.91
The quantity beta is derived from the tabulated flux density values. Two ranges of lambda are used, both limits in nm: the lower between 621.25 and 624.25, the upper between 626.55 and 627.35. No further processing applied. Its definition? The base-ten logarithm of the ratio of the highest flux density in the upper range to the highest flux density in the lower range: 0.00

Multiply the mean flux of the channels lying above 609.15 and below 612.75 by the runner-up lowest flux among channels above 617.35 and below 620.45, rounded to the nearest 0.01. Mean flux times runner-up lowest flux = 1.68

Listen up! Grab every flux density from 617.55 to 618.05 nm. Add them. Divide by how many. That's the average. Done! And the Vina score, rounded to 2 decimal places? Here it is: 1.41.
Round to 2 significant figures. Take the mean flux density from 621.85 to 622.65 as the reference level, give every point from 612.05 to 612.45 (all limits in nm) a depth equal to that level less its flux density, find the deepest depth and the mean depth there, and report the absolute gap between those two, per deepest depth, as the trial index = 0.87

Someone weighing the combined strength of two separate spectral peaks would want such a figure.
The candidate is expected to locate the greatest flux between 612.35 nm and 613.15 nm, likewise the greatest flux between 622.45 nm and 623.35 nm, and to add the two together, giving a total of 3.23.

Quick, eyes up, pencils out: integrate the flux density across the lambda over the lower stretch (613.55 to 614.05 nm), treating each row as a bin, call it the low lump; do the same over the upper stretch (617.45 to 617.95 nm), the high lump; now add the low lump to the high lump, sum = 1.382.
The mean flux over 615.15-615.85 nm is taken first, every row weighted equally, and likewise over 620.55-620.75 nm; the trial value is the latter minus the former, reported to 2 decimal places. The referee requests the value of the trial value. 0.22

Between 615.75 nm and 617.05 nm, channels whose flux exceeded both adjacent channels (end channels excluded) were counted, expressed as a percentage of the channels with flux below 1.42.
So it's 27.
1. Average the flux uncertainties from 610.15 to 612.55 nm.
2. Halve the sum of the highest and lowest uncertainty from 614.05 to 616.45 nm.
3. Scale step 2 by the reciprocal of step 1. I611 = 0.997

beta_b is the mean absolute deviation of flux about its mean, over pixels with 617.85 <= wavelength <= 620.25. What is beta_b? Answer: 0.082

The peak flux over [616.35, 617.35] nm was 1.485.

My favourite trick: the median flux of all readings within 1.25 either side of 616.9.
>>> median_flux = 1.377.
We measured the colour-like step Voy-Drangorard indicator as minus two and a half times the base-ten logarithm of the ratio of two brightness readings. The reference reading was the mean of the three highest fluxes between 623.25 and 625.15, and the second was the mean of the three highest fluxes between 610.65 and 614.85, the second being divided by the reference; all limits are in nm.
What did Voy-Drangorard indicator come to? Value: -0.042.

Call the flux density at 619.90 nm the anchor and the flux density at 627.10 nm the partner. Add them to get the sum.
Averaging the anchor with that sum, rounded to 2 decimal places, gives 2.27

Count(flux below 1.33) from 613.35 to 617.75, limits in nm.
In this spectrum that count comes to 21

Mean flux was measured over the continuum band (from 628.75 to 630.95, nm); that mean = 1.48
